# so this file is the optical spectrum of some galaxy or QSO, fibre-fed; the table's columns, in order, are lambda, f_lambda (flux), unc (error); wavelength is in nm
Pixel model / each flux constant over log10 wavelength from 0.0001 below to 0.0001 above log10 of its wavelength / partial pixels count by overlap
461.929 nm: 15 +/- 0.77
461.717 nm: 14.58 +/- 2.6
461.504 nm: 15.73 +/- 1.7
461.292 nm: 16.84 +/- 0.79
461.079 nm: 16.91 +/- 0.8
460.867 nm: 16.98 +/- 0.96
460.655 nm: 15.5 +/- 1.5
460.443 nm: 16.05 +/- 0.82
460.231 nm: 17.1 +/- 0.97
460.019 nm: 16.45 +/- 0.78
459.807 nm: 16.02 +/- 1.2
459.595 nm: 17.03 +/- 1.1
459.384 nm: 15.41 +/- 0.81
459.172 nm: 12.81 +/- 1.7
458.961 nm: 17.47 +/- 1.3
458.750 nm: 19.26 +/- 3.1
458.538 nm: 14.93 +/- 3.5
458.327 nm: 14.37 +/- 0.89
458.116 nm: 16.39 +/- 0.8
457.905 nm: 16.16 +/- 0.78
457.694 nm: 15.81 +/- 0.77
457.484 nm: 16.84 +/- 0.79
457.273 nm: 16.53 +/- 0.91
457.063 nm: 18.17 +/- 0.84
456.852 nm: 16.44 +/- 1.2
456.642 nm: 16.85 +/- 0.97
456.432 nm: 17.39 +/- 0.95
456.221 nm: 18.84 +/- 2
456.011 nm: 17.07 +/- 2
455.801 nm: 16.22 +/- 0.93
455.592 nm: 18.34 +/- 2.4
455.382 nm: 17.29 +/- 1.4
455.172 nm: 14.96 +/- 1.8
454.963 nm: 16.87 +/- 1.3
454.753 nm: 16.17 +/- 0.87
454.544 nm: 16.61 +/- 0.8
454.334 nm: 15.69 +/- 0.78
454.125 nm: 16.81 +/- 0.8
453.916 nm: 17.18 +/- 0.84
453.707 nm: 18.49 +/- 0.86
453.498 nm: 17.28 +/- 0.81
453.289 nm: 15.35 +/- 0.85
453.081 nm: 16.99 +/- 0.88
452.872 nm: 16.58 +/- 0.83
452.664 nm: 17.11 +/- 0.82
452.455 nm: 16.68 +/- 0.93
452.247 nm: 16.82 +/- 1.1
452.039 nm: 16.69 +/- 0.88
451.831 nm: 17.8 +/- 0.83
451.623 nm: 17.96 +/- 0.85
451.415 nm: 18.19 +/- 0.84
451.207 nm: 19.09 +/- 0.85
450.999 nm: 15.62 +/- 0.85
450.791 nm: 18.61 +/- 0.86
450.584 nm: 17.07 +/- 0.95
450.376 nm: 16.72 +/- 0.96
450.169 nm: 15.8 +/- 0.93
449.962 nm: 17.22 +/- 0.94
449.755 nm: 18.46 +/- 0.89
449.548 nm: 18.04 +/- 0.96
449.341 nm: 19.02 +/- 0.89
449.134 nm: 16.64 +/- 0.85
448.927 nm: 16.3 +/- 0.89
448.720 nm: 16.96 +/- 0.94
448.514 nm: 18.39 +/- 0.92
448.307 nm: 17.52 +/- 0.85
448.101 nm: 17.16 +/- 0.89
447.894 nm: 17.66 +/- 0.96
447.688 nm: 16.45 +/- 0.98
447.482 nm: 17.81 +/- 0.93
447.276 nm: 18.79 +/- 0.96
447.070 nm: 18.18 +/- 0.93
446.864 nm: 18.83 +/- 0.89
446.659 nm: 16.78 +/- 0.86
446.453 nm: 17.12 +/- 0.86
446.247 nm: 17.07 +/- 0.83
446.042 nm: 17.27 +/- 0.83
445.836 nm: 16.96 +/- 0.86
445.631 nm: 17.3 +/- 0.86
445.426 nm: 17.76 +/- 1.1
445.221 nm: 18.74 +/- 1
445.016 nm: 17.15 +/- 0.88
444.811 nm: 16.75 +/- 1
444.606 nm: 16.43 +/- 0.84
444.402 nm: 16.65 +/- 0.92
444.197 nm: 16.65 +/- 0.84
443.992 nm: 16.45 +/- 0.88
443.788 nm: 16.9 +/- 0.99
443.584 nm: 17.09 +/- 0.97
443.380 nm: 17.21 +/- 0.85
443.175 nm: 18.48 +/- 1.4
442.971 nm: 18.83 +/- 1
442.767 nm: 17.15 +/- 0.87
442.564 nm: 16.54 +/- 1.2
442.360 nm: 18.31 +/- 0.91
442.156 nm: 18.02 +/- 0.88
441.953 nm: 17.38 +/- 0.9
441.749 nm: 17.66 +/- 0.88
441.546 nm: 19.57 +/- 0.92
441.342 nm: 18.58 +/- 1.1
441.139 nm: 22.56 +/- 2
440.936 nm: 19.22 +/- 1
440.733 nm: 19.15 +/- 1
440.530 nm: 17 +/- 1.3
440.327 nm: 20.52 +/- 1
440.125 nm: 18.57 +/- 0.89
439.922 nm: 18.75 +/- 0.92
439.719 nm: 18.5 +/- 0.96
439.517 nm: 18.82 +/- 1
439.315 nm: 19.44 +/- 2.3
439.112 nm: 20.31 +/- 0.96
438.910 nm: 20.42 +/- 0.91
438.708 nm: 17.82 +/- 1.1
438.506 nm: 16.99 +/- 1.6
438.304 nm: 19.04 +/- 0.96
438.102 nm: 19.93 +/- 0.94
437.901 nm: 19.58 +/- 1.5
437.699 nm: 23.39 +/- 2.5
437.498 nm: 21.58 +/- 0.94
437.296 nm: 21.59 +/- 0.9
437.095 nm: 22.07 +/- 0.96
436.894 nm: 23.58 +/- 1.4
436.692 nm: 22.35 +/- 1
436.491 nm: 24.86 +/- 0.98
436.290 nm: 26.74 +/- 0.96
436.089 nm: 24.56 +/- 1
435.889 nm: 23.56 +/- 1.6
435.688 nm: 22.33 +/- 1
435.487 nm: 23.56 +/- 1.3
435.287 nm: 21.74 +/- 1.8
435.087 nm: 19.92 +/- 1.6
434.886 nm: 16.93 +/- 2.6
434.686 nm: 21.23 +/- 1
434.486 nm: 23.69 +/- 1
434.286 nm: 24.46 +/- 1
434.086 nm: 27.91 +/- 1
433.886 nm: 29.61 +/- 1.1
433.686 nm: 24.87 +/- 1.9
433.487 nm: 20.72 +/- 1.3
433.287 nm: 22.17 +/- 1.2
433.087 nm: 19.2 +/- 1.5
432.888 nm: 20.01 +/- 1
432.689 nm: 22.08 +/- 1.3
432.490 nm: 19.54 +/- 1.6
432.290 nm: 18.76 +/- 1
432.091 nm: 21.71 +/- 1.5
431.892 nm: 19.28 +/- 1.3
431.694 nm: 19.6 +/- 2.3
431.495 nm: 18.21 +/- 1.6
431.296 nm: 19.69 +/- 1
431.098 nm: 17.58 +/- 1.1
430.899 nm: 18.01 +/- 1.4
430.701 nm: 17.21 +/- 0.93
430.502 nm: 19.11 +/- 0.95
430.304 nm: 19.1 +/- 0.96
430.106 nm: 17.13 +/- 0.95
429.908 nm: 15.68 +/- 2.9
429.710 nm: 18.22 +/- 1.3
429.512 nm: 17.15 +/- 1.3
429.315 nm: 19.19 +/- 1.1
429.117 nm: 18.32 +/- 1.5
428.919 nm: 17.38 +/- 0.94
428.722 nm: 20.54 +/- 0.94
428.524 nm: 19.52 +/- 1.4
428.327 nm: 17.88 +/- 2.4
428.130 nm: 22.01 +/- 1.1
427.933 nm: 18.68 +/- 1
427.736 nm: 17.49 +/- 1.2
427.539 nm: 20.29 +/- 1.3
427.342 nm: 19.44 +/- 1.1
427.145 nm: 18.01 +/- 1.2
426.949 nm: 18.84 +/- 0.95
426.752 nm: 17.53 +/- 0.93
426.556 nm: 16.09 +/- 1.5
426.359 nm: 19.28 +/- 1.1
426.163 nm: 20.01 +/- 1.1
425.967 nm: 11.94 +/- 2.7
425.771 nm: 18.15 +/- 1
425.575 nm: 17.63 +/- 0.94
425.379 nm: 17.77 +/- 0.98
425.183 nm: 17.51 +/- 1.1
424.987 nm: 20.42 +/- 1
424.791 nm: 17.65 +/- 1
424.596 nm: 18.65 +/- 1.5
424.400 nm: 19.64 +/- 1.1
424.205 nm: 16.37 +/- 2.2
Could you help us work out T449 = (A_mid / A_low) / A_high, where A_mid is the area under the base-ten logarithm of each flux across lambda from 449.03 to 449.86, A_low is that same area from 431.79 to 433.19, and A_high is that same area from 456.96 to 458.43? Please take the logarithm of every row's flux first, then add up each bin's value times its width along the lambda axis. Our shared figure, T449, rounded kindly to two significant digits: 0.32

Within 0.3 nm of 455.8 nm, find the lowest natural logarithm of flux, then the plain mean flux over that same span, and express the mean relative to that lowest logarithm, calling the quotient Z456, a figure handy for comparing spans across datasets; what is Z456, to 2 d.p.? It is 6.18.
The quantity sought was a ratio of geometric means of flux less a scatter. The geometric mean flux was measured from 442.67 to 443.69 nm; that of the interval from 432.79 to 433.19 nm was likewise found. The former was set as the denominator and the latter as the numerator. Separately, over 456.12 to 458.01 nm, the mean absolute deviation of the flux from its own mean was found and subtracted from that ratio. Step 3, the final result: 0.35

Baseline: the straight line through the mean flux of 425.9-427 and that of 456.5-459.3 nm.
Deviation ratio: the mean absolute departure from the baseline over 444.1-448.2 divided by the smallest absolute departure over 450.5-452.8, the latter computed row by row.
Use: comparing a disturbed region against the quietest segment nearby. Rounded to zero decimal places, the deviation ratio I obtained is 4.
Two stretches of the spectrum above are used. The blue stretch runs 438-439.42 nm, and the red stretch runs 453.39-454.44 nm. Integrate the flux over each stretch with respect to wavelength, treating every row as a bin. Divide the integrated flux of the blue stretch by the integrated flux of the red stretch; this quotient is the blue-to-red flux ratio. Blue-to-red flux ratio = 1.5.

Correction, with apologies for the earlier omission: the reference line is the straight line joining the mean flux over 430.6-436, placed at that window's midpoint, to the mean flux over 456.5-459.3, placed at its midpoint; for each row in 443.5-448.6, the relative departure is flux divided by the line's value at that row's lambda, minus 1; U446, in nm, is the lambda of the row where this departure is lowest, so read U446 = 443.992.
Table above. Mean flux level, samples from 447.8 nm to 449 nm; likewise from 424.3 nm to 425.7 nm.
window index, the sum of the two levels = 35.8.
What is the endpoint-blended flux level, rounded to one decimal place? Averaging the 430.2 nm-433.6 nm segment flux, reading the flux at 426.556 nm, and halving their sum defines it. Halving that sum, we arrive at 17.8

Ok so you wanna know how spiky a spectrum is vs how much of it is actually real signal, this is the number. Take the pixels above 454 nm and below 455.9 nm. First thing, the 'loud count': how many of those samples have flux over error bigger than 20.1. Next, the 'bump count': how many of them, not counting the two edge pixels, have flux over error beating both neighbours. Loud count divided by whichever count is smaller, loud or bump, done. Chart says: 1.5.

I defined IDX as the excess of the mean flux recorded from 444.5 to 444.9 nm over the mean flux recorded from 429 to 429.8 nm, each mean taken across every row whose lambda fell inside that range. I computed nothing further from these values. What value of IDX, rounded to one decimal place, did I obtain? -1.6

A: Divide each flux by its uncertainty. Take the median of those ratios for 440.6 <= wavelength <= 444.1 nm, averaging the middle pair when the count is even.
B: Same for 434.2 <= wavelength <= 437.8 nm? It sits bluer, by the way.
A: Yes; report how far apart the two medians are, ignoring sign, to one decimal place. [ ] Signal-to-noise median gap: 3.2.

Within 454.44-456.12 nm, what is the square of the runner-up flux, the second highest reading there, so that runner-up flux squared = 299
